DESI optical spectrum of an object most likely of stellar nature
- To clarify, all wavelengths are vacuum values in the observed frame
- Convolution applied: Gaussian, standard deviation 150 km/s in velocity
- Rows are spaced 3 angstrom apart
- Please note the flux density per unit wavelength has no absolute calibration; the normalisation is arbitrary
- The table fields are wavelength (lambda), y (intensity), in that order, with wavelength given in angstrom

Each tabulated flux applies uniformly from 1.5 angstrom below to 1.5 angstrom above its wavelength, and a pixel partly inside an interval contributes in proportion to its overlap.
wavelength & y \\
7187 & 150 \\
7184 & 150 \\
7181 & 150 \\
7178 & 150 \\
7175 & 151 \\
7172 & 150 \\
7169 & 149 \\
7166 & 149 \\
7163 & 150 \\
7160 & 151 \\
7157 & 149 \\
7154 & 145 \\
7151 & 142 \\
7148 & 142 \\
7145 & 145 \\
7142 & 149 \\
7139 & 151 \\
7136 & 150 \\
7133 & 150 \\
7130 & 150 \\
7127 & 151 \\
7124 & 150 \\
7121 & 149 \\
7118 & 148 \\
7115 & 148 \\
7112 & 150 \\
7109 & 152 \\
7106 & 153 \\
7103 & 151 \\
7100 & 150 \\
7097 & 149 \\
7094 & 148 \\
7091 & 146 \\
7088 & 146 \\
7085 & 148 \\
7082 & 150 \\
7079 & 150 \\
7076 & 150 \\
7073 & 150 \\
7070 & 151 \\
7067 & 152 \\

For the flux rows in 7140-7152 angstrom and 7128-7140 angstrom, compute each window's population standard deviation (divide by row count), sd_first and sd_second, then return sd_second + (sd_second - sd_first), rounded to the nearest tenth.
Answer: -2.0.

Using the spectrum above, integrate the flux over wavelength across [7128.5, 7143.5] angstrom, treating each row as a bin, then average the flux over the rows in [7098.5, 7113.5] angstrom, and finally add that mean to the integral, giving 2401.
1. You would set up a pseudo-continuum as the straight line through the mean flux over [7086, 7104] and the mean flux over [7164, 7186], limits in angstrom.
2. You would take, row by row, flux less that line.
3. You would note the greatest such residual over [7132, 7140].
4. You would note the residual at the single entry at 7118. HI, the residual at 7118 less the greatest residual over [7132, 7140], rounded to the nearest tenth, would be -2.6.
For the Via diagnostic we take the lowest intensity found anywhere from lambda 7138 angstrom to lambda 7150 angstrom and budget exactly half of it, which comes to 71.0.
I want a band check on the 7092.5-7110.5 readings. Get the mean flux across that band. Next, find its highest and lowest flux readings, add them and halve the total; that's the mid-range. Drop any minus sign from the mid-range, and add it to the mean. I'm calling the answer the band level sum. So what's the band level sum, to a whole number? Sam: 301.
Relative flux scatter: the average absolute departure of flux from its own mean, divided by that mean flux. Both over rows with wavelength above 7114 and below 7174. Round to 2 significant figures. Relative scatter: 0.014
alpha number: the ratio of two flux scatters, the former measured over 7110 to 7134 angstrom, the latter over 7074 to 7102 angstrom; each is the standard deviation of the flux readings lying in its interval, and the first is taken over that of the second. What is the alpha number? 0.64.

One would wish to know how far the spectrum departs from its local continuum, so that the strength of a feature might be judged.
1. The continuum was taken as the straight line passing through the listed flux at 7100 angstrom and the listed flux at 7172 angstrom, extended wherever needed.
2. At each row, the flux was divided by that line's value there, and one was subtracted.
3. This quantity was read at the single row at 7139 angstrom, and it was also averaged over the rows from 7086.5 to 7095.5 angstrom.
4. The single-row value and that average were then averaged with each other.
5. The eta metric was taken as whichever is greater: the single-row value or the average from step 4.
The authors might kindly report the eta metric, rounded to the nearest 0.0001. 0.0067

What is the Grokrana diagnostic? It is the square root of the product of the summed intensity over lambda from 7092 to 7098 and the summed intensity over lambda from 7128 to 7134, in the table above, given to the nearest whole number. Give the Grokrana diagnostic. 298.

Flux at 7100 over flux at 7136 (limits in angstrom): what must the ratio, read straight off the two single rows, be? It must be 1.00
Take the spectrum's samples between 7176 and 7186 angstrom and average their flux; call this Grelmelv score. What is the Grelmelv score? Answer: 150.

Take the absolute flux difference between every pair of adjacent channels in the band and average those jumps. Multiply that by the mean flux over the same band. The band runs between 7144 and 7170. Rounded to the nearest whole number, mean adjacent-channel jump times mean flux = 257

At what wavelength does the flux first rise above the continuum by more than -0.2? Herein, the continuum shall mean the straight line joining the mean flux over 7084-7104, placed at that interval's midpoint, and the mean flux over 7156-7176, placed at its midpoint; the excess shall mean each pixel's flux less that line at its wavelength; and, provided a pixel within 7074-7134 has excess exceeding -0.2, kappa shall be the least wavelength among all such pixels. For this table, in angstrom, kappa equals 7076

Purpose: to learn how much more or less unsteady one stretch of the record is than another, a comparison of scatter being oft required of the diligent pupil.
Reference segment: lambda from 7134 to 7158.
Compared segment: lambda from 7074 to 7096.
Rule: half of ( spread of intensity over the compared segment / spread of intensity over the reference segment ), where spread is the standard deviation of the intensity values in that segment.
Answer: 0.25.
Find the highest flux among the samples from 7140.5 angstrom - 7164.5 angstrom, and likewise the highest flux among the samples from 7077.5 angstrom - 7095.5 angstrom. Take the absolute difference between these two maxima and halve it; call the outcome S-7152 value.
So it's 0.50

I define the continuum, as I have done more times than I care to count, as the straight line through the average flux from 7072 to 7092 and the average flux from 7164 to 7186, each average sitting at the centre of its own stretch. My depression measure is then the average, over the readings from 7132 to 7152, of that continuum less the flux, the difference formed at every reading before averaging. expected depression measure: 2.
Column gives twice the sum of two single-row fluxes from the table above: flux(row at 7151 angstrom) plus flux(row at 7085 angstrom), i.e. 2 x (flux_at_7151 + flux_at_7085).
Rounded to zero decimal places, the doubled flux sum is 580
